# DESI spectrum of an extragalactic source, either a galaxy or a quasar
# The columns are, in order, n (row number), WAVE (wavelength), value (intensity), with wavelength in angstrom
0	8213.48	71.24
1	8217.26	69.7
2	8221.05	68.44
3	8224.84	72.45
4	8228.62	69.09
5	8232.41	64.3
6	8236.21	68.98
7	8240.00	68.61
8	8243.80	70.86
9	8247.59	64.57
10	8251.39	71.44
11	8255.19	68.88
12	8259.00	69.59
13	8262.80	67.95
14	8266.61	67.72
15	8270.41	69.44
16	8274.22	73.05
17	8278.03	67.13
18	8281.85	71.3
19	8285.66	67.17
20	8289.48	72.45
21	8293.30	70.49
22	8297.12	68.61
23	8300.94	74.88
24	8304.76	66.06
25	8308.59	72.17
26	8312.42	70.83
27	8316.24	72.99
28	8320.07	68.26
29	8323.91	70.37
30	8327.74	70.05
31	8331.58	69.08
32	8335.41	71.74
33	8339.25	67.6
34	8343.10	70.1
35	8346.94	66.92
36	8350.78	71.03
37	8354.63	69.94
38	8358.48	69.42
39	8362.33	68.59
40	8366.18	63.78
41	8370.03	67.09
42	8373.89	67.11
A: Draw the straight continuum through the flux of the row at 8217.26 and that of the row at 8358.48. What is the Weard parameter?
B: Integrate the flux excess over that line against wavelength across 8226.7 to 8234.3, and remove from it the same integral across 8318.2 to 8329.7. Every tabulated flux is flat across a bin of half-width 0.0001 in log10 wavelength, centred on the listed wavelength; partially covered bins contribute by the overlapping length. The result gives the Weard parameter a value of -23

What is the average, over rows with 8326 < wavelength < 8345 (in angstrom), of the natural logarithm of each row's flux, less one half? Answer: 3.74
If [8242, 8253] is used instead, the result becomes 3.73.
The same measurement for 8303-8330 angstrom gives 3.75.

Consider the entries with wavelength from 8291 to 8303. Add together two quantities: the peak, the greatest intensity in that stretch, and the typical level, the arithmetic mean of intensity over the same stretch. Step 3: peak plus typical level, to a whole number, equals 146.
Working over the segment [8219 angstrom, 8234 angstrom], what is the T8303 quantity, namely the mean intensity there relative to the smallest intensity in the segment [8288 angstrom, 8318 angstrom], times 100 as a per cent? 104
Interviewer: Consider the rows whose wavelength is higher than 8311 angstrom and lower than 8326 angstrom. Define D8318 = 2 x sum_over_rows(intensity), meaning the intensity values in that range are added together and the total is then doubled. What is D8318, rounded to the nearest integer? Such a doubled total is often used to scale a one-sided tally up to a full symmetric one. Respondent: 565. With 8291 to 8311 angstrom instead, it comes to 704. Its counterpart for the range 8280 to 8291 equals 422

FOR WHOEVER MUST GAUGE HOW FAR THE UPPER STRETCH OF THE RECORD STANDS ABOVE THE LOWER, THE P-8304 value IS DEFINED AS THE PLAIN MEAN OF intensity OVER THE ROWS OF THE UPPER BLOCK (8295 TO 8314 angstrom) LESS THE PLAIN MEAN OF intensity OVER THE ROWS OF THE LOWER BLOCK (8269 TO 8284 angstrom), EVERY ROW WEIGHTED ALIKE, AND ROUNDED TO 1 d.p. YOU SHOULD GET 0.3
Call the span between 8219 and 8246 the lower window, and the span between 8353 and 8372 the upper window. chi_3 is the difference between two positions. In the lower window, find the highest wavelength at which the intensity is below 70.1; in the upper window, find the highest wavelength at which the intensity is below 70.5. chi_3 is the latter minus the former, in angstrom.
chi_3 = 130.0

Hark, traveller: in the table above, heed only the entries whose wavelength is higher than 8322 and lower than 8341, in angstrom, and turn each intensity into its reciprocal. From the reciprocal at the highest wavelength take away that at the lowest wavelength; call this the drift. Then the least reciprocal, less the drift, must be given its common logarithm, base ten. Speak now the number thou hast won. -1.87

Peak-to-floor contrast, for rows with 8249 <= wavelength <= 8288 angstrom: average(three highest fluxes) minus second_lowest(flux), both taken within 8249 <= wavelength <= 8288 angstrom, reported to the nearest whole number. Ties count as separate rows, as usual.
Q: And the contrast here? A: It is 5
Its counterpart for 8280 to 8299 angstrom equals 3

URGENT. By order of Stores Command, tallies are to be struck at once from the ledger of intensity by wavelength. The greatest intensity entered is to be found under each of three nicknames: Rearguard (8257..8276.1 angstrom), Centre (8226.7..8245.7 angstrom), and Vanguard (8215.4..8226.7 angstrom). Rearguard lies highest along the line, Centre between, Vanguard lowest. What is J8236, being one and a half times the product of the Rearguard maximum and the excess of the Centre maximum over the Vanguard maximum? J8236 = -174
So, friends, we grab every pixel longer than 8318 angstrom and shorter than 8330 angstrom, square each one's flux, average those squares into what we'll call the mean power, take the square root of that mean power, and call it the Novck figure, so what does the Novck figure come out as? 69.57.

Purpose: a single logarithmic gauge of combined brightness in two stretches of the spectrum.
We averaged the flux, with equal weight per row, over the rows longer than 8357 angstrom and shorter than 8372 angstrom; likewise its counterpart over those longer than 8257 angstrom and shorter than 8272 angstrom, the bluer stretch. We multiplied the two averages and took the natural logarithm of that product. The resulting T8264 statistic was 8.44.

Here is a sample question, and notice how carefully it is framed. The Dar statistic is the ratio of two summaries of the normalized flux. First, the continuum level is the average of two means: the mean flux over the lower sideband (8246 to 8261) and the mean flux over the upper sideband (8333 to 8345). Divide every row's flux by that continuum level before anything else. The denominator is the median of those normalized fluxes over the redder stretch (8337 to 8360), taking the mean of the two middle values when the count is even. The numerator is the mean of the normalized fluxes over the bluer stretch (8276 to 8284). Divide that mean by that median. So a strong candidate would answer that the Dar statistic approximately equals 0.993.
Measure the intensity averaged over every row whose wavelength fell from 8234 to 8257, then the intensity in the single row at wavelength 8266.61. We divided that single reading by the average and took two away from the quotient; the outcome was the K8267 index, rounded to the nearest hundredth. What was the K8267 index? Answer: -1.02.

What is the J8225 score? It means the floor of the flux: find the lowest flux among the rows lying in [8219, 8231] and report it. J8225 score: 68.44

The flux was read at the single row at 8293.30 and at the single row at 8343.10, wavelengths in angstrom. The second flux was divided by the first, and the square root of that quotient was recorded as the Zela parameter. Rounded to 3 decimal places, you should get 0.997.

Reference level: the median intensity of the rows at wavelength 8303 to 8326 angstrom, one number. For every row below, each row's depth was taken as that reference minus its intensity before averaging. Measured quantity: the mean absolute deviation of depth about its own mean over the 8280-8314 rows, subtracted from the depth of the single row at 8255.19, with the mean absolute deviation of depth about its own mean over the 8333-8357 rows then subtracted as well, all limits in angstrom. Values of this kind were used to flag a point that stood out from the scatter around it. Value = -1.9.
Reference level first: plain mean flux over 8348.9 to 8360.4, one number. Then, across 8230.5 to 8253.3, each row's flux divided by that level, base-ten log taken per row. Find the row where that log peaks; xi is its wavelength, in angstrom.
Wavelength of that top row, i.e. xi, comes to 8251.39 angstrom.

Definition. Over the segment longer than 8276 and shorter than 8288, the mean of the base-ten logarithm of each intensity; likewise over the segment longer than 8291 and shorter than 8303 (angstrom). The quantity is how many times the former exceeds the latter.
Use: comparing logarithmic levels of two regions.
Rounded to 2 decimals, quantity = 0.99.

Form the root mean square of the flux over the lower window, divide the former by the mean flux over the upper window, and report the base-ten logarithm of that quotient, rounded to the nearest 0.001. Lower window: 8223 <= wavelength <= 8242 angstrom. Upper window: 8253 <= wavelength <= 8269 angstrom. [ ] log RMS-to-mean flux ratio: 0.001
